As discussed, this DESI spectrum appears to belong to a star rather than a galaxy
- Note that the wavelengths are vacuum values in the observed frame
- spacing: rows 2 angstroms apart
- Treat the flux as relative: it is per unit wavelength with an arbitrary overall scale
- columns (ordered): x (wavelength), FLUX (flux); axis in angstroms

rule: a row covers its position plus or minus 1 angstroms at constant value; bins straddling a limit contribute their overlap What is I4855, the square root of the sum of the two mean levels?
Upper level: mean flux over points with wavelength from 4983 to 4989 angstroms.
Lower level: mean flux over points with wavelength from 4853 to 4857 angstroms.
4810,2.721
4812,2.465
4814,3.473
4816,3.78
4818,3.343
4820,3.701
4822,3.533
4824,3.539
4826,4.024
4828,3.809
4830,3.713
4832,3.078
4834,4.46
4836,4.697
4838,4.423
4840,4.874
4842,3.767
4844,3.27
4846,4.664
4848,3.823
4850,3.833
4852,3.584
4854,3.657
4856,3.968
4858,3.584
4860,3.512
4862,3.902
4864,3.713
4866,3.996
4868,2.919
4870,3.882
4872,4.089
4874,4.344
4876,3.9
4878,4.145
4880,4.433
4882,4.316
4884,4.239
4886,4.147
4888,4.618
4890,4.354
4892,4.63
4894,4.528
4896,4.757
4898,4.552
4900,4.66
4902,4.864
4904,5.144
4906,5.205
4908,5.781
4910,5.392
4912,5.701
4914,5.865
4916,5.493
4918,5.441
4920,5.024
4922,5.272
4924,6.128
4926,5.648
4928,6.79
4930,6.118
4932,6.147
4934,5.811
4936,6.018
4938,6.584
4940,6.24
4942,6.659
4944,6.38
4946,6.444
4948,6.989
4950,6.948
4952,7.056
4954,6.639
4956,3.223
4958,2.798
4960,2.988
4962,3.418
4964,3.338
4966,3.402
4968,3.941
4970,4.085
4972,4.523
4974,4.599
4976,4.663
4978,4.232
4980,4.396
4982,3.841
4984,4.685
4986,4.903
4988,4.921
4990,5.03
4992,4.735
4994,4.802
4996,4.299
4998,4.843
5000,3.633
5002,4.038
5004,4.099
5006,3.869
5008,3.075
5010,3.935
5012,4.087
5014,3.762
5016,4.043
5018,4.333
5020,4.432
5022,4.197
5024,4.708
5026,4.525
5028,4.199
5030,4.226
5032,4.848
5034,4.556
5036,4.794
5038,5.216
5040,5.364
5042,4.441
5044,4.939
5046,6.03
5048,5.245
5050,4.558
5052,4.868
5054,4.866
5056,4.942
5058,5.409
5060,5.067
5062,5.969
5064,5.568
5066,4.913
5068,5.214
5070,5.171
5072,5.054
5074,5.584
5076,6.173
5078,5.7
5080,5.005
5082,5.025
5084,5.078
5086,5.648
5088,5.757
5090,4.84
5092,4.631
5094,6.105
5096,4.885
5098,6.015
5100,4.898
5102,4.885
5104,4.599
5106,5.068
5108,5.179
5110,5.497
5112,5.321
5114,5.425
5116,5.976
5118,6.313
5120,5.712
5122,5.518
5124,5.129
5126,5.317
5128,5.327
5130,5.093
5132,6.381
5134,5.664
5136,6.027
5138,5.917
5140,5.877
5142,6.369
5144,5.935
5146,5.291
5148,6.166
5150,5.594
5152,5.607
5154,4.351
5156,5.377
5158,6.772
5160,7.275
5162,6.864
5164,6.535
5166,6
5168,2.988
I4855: 2.94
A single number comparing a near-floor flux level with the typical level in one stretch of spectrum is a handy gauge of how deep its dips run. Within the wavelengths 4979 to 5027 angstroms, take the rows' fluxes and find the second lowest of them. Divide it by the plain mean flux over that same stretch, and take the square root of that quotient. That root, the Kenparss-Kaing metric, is 0.92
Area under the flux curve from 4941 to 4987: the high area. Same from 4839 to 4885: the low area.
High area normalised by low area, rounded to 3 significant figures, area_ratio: 1.22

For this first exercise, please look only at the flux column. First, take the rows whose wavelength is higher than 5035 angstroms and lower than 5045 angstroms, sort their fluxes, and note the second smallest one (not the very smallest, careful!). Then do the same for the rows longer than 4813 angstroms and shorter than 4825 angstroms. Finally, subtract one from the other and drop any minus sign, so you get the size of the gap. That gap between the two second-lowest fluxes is 1.3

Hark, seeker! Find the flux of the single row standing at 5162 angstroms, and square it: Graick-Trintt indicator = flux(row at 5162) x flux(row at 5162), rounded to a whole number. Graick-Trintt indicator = 47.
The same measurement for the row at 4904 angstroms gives 26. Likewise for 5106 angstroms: 26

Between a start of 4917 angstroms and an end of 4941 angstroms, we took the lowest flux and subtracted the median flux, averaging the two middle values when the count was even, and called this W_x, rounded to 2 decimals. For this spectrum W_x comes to -1.04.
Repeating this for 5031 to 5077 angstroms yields -0.63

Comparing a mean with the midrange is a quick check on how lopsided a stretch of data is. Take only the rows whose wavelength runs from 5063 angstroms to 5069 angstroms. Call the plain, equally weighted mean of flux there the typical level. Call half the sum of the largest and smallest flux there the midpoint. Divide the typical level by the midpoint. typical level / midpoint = 1.00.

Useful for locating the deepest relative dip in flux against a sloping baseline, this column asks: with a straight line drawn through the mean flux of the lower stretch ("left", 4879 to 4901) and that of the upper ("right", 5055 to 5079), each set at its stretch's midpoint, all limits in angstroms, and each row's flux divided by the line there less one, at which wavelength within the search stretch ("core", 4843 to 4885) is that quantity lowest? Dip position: 4868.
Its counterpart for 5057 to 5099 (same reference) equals 5092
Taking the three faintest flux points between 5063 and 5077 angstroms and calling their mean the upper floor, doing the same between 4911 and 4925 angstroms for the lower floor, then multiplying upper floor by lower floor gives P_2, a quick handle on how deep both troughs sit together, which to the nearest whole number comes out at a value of 26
